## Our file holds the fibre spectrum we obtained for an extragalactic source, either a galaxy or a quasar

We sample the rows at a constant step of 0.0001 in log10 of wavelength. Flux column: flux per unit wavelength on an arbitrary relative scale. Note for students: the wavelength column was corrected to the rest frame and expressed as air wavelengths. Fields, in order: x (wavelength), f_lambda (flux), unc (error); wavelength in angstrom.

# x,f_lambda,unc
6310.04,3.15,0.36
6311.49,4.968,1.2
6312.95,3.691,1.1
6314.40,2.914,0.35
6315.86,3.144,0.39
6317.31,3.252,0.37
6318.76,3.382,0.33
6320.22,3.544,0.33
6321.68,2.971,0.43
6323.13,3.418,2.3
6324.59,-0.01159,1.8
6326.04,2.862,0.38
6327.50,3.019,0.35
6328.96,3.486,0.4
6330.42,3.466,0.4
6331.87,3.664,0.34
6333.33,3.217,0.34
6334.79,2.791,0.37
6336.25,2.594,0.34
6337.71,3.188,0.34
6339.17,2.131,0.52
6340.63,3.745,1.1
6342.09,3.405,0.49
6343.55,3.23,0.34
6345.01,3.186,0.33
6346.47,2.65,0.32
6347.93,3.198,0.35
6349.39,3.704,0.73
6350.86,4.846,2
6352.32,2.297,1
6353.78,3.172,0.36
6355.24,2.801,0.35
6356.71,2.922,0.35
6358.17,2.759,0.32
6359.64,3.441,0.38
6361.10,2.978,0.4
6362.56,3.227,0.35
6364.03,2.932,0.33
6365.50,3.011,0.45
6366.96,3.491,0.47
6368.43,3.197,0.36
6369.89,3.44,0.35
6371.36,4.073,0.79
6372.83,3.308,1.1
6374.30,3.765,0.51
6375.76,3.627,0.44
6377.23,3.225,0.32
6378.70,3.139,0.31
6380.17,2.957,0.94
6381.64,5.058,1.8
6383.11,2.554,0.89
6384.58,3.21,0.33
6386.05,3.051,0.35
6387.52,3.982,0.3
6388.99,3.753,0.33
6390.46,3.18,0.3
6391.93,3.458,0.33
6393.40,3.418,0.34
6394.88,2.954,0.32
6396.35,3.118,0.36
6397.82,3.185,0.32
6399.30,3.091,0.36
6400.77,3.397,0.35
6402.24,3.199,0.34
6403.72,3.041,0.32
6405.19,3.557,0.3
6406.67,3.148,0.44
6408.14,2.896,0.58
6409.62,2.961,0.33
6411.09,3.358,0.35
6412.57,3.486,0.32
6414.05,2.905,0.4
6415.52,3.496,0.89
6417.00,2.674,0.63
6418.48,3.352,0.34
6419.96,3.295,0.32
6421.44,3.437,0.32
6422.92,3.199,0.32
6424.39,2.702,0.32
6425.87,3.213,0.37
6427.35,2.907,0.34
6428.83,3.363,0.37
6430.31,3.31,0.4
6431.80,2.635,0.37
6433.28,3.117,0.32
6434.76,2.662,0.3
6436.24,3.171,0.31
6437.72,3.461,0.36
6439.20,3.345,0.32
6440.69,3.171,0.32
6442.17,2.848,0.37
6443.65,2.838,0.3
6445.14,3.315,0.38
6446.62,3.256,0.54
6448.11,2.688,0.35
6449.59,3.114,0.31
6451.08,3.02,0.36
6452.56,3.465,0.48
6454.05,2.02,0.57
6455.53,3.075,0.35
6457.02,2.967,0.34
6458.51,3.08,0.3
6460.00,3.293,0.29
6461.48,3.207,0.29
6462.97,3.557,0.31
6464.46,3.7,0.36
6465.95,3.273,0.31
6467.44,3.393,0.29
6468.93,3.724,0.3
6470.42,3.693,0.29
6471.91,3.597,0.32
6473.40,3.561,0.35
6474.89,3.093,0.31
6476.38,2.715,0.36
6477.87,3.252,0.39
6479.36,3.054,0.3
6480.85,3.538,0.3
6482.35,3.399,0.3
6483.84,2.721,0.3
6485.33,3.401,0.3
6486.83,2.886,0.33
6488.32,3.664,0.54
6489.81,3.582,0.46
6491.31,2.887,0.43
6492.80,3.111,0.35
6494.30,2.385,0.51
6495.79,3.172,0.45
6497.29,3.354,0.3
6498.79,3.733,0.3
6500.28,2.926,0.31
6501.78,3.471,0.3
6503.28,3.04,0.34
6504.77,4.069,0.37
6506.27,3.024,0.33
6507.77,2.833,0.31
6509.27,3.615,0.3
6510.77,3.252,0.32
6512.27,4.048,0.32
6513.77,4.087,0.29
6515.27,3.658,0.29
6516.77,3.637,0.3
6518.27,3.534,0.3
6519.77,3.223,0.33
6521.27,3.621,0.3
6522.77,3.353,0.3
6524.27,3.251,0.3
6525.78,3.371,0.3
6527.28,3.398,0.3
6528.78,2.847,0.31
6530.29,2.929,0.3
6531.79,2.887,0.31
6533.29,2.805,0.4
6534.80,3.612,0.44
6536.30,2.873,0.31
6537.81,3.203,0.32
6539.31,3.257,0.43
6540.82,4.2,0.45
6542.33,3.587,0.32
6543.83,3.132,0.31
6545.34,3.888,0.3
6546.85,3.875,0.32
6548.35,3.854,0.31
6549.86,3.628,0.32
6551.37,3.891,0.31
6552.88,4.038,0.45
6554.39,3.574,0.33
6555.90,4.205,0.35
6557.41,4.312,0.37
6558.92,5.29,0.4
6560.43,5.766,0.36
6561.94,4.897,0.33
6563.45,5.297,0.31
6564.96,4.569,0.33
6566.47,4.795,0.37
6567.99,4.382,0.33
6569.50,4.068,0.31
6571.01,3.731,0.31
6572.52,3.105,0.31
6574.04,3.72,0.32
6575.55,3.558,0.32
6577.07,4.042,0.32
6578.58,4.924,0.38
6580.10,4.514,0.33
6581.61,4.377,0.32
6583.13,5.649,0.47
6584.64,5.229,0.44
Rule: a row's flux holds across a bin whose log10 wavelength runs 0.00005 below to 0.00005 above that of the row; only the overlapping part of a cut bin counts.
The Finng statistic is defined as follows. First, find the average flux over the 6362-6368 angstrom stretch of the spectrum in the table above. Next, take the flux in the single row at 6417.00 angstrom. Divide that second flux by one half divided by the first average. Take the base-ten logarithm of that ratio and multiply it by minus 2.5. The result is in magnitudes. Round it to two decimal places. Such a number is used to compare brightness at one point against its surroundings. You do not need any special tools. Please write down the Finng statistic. -3.07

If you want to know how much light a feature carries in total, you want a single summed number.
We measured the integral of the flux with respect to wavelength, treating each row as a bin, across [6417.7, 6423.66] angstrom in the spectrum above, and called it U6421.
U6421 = 20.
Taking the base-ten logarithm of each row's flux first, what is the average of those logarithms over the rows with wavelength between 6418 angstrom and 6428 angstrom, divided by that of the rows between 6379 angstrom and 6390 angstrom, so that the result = 0.93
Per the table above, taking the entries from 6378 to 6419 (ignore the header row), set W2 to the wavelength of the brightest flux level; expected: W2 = 6381.64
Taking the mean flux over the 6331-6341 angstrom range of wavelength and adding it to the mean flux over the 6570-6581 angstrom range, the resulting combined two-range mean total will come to 7.0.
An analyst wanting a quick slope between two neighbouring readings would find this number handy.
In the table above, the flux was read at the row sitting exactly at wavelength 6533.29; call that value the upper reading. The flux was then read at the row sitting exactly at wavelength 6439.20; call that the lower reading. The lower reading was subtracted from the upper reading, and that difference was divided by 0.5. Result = -1.1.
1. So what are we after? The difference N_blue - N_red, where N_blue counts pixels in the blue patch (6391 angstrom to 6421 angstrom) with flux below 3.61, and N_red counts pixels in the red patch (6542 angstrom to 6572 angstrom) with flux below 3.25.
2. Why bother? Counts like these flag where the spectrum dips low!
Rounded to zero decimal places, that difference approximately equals 19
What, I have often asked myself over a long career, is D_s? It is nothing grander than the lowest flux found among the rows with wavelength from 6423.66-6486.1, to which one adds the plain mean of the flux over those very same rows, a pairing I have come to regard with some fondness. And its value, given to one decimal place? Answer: 5.2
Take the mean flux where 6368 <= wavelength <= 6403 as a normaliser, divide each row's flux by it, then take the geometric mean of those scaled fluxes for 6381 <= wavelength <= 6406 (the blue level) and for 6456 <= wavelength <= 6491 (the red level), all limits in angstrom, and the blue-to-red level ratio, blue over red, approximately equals 1.01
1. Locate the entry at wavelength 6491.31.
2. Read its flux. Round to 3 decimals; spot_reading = 2.887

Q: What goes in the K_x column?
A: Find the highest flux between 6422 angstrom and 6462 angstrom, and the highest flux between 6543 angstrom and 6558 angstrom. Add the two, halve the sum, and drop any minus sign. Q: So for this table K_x 3.9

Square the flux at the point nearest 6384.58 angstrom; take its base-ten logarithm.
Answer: 1.01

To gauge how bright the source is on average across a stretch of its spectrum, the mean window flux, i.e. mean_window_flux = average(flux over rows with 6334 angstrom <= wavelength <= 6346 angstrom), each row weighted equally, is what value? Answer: 3.03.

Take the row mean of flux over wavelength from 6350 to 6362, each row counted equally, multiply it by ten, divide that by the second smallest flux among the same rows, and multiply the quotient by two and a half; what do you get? 28.6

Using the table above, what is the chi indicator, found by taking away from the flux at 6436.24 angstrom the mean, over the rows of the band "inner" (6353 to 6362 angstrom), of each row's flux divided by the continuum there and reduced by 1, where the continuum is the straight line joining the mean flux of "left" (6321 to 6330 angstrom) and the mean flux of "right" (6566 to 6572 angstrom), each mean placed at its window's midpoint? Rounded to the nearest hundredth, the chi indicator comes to 3.11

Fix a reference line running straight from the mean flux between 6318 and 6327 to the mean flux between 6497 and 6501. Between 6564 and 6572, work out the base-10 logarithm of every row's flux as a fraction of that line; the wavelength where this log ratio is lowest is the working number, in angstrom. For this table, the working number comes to 6571.01 angstrom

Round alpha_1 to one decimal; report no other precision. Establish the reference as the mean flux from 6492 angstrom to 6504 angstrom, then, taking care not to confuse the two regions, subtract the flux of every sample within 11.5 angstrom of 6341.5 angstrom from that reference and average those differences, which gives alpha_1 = -0.1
